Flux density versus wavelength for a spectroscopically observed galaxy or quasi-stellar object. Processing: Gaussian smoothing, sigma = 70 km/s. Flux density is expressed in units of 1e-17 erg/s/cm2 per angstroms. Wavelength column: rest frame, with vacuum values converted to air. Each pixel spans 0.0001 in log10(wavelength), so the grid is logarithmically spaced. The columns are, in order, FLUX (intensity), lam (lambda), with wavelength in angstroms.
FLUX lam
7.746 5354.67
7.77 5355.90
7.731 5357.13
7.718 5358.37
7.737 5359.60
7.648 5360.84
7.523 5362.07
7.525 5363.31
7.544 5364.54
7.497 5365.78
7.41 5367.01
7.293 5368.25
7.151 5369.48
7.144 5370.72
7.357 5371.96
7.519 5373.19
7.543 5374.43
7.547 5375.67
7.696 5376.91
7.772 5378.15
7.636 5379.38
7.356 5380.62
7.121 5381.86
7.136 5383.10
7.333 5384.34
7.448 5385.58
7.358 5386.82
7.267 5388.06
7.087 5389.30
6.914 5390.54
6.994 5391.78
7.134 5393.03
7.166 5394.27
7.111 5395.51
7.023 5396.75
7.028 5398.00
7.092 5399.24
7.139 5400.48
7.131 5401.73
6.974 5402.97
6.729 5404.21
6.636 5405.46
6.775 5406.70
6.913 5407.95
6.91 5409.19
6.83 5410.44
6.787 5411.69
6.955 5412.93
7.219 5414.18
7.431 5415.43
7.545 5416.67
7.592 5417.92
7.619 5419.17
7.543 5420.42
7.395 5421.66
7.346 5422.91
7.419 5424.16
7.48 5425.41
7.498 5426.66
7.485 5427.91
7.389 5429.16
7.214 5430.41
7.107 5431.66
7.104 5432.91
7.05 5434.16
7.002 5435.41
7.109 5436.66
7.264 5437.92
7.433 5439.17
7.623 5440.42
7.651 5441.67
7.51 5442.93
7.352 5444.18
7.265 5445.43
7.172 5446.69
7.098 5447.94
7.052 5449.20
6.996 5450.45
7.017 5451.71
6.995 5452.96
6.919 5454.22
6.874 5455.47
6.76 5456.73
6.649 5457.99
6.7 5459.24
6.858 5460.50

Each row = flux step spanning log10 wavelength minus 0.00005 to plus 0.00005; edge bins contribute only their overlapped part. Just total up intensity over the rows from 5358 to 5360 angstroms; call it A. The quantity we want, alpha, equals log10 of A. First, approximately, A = 15.5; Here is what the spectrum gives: 1.19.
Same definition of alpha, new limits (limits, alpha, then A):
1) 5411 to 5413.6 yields 1.14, 13.7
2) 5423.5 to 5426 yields 1.17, 14.9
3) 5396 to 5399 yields 1.15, 14.1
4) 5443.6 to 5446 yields 1.16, 14.6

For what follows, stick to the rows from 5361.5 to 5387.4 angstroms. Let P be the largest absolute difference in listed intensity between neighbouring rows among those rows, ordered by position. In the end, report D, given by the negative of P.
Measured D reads -0.28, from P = 0.28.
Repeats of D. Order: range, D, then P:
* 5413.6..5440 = -0.21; 0.21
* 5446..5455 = -0.08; 0.08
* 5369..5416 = -0.28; 0.28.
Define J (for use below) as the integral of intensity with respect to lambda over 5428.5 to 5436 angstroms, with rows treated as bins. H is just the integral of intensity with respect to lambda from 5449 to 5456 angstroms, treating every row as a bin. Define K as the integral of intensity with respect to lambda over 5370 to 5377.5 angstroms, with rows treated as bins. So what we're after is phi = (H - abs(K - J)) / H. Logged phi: 0.953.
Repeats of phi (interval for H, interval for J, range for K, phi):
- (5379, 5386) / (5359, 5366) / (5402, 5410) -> 0.967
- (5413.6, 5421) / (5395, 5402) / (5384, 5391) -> 0.980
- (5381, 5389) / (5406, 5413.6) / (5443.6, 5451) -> 0.986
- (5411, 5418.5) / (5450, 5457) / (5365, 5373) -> 0.814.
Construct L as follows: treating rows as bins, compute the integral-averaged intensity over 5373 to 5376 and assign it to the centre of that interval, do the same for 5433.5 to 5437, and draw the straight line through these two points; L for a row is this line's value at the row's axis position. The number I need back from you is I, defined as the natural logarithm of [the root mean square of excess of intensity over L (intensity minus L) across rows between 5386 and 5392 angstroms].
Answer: -1.1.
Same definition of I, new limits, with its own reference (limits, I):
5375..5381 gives -1.8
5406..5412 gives -0.9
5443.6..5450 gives -1.4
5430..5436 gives -2.8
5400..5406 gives -0.8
